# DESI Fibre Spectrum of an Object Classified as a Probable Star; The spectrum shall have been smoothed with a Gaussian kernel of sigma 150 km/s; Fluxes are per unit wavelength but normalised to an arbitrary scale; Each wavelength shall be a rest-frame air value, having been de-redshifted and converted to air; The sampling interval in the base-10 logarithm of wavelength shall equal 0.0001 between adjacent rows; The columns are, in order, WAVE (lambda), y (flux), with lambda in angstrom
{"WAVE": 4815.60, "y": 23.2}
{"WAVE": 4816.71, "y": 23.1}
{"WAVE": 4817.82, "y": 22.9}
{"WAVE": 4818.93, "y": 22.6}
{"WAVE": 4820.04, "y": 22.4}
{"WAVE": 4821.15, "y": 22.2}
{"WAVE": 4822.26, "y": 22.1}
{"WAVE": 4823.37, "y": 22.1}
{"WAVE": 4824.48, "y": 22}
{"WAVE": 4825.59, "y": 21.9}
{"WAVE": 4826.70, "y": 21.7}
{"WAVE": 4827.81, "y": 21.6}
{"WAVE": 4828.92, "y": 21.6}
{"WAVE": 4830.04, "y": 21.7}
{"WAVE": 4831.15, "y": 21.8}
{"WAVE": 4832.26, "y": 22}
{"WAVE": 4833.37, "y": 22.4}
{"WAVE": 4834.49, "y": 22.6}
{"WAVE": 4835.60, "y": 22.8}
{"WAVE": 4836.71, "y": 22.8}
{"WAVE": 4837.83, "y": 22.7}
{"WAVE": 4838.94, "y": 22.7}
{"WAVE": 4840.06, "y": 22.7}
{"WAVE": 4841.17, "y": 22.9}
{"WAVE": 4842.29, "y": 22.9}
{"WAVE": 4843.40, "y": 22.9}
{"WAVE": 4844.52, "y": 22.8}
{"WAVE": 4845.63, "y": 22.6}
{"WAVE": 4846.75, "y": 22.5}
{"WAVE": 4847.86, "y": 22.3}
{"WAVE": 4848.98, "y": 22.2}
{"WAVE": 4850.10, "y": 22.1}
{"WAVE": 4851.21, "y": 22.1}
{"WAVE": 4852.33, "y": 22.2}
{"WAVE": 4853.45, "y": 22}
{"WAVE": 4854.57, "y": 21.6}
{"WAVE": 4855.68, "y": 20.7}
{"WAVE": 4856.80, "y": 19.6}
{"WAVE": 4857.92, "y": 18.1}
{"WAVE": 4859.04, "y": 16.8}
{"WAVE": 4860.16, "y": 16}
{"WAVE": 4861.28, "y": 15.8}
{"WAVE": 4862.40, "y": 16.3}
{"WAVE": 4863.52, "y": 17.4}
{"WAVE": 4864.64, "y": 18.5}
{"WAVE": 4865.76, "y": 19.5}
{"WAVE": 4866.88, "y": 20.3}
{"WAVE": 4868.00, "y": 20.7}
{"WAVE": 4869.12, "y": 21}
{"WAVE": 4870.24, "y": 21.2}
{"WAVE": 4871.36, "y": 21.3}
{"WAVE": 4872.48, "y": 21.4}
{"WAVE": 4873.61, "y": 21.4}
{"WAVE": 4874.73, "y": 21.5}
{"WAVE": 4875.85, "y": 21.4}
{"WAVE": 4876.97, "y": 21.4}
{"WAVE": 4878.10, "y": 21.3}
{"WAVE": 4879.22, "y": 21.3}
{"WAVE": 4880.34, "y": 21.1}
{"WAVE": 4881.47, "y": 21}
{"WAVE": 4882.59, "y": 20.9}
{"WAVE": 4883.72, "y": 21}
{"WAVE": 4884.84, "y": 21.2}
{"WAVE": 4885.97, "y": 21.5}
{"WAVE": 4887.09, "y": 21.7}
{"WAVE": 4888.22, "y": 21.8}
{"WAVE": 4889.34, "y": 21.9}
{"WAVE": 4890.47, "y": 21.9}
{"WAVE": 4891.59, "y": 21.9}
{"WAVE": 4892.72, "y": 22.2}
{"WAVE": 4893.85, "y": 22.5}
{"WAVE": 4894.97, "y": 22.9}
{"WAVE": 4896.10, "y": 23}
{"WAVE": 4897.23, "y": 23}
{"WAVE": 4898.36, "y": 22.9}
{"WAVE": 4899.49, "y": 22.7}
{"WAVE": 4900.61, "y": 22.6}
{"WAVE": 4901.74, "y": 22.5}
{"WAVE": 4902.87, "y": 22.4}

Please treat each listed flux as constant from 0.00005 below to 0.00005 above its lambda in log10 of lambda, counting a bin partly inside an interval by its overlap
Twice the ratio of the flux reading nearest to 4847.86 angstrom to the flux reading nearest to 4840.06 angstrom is 1.96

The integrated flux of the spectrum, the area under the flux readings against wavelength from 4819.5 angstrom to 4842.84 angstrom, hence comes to 520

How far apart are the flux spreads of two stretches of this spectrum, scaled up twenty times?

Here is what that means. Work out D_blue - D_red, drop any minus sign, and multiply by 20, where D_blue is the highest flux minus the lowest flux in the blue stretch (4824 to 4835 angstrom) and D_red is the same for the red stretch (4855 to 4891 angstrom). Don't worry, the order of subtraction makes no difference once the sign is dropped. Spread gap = 102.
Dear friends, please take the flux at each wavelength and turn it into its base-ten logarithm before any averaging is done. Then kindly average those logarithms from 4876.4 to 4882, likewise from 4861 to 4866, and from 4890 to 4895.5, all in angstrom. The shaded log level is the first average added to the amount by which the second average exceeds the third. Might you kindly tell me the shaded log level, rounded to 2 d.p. 1.22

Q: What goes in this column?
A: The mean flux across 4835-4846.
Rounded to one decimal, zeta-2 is 22.8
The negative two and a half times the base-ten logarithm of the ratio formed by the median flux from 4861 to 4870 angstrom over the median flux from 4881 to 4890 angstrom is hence 0.13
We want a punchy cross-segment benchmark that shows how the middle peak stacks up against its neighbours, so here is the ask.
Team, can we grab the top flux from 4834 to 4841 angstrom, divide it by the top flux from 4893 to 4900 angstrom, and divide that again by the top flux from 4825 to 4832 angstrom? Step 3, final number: 0.0453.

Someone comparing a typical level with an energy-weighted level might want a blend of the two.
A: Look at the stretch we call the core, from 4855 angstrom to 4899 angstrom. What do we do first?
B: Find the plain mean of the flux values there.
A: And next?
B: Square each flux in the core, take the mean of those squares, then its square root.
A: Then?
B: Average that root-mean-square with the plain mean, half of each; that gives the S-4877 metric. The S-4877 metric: 20.7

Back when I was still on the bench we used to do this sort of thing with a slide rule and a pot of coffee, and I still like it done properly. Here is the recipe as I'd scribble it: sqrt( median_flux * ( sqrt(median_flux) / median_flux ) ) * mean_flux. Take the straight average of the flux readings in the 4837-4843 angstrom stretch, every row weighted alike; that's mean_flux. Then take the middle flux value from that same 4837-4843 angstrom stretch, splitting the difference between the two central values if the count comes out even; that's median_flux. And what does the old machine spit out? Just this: 49.7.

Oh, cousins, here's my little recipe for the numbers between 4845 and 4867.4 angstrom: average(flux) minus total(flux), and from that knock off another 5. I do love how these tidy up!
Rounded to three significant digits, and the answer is -384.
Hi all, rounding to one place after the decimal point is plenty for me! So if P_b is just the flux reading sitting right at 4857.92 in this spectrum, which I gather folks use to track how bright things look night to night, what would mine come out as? 18.1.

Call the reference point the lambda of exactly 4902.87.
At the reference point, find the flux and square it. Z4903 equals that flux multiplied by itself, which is 502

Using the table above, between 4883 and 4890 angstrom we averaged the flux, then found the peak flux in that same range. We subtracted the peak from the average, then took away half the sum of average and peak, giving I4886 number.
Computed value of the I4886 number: -22.1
